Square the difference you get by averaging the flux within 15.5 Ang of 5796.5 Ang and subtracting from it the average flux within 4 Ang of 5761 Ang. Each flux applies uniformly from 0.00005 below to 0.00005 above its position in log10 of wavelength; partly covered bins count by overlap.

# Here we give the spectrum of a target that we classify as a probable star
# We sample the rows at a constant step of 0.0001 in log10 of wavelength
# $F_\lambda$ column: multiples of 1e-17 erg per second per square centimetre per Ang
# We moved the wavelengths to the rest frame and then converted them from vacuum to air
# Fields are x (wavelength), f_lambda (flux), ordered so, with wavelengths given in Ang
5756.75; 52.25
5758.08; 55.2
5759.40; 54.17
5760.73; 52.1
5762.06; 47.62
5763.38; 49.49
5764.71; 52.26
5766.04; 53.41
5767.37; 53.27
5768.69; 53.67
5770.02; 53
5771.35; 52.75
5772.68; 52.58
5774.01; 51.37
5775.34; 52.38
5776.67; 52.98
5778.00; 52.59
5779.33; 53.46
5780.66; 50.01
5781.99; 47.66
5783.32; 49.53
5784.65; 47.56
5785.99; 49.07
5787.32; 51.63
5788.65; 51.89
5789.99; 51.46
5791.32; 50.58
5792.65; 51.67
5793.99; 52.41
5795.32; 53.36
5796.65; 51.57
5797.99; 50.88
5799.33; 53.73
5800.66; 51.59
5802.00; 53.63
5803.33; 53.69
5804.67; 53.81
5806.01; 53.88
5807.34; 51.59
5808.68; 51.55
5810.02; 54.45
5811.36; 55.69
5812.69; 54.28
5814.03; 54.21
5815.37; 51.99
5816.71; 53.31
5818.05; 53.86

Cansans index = 0.0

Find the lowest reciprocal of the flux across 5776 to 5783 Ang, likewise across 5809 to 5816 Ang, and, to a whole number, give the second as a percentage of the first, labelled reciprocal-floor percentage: 96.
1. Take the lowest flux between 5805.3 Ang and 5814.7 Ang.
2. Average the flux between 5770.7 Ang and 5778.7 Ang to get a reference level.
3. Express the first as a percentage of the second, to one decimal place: 98.3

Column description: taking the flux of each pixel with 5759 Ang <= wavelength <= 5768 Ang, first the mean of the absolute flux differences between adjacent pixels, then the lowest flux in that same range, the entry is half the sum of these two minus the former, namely 22.8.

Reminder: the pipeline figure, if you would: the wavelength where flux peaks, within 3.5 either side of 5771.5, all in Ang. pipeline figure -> 5768.69 Ang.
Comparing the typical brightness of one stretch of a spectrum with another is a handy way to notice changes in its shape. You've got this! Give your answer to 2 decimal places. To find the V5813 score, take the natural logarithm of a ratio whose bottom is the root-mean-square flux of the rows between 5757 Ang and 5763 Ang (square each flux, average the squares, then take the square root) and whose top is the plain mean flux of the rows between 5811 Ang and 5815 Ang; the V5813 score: 0.04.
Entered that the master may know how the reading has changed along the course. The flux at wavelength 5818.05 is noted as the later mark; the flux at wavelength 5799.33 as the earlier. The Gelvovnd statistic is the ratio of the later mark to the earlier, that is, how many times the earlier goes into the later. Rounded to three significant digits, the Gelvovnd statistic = 1.00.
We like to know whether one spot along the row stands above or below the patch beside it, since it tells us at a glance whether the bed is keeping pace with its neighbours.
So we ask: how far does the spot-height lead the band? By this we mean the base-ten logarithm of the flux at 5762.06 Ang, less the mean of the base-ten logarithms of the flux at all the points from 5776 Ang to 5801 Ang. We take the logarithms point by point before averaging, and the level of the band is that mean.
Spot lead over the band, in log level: -0.032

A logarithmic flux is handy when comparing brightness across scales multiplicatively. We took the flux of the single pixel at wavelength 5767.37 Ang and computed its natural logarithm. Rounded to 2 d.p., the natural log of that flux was 3.98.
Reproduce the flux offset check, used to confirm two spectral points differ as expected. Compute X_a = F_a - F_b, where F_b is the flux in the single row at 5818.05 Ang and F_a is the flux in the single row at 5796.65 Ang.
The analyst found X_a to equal -2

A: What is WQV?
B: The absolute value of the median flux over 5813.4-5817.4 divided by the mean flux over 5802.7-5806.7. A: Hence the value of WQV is 0.991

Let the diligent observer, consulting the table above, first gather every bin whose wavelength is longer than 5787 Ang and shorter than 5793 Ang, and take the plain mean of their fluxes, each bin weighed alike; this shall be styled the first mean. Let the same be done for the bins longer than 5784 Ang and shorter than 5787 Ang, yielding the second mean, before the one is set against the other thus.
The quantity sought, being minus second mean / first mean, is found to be -0.94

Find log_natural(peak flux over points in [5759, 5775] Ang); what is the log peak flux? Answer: 3.99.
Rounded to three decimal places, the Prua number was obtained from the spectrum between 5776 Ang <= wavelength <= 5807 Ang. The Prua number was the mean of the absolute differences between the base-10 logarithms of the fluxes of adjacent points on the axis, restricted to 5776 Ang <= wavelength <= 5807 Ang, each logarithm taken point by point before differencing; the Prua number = 0.011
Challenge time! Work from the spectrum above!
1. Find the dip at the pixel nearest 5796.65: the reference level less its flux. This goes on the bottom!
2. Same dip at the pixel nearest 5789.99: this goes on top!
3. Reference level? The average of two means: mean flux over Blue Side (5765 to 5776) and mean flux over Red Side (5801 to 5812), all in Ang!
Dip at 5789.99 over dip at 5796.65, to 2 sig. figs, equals 1.1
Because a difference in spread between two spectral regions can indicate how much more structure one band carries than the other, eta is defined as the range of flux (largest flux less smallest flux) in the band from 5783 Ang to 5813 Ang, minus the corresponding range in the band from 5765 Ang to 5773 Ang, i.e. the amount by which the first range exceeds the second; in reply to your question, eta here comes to 7.0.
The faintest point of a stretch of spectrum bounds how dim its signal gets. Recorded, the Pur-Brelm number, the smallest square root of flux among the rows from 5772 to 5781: 7.07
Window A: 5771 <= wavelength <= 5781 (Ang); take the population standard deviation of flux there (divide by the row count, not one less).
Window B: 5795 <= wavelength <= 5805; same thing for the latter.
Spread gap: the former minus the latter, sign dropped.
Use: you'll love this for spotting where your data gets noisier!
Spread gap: 0.1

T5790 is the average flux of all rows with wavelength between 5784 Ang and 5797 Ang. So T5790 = 51.1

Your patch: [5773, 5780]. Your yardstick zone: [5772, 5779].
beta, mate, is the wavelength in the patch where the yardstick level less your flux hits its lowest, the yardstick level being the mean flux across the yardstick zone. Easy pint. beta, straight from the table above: 5779.33 Ang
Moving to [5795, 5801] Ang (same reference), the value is 5799.33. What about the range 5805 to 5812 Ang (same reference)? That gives 5811.36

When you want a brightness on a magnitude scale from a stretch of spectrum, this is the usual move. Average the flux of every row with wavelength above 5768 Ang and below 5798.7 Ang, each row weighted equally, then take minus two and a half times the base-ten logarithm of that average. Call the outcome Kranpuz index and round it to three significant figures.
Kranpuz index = -4.28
